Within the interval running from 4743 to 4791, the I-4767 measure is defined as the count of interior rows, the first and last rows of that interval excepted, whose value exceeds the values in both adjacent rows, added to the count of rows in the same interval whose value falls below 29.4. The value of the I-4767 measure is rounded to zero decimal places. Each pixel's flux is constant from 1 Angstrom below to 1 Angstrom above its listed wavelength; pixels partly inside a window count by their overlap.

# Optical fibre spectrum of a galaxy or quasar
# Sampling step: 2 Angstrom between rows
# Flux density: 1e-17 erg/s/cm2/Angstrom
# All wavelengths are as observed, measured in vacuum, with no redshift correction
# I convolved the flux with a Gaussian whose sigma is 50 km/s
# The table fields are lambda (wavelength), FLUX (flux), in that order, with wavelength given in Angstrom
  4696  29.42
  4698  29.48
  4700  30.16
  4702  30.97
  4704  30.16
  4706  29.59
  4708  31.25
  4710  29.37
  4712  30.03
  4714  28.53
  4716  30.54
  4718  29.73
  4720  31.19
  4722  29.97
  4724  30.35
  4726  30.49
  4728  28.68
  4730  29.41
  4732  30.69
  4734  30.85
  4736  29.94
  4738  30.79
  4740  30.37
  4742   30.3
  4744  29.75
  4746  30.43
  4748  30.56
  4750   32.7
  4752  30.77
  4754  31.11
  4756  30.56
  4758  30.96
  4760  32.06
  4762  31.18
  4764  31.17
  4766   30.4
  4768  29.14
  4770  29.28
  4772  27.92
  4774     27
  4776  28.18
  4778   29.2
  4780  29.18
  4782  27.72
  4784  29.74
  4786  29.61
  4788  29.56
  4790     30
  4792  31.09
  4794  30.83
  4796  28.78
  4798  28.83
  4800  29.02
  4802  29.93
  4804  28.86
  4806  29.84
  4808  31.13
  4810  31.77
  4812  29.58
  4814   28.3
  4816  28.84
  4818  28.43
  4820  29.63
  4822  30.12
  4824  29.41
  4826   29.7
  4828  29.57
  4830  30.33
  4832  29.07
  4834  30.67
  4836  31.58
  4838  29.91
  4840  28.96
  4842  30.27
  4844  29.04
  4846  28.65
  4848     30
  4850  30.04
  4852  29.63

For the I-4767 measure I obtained 14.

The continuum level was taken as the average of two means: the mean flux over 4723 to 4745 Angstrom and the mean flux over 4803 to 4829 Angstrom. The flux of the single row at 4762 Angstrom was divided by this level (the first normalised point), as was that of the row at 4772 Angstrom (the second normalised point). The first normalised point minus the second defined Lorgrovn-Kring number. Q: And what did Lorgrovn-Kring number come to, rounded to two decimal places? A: 0.11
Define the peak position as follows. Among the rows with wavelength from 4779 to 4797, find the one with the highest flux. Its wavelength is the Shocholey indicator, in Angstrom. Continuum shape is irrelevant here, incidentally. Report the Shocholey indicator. 4792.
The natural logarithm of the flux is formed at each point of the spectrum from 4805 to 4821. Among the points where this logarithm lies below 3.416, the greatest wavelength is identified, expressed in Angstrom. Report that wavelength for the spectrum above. 4820 Angstrom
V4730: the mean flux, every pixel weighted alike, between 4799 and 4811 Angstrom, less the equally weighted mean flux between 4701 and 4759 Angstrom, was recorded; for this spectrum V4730 -0.3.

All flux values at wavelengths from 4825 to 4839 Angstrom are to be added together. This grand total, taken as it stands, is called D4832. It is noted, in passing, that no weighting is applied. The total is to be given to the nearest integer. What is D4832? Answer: 211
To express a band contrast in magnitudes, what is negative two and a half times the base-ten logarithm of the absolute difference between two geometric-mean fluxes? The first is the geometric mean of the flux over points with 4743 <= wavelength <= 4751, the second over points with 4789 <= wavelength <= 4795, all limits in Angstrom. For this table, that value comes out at 1.73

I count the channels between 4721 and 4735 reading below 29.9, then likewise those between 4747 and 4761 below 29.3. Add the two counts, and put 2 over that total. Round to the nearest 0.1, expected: 1.0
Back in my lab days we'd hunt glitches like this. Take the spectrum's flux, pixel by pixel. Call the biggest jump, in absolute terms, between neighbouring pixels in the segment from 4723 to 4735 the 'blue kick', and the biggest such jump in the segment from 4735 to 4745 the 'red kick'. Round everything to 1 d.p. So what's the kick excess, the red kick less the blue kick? -1.0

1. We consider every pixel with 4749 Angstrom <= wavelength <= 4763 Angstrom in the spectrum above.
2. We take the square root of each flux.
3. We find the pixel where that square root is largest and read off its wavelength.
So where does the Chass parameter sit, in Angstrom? 4750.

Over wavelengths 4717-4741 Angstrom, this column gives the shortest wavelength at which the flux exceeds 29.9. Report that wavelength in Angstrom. 4720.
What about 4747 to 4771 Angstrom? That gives 4748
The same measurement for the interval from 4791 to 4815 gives 4792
